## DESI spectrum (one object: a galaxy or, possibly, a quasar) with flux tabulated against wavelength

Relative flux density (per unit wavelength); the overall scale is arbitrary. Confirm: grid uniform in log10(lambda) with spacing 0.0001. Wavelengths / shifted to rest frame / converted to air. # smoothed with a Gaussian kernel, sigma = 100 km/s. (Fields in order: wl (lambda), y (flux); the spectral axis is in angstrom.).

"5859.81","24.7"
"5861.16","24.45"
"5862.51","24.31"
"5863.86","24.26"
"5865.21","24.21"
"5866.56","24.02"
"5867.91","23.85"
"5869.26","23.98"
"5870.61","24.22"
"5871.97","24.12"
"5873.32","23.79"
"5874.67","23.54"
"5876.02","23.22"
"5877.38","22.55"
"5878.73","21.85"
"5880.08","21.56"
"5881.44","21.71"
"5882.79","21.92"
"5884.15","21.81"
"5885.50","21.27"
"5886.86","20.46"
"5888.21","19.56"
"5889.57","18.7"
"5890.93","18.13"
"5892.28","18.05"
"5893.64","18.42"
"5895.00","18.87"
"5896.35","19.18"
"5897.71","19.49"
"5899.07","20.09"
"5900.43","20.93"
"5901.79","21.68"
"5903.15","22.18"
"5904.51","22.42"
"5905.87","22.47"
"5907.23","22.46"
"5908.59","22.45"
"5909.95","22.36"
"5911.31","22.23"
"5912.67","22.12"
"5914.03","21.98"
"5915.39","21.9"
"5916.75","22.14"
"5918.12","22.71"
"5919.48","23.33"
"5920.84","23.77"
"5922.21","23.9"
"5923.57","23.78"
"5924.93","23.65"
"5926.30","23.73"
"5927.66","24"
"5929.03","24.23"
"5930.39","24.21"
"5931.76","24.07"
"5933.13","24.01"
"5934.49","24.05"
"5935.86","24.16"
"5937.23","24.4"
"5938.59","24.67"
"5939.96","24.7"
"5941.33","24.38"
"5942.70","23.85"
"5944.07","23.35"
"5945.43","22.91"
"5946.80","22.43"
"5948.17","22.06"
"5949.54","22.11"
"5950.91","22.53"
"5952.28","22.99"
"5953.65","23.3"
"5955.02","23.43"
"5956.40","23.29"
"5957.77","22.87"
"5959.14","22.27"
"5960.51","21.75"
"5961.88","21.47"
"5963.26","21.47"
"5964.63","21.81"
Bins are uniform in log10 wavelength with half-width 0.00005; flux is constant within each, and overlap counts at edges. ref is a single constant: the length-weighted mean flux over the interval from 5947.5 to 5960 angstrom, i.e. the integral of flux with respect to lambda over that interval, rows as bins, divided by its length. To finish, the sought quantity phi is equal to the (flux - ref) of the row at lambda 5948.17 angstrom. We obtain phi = -0.7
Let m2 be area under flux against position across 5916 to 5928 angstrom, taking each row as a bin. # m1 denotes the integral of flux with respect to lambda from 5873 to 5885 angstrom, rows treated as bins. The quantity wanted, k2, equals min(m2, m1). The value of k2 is 269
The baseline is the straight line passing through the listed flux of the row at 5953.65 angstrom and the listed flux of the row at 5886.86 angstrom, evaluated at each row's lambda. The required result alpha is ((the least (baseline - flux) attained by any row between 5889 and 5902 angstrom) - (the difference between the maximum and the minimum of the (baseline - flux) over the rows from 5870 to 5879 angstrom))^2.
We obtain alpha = 11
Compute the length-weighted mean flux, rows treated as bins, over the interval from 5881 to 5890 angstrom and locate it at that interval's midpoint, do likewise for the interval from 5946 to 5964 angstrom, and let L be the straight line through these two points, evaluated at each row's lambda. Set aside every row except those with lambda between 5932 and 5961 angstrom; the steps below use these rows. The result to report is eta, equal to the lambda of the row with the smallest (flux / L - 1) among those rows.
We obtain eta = 5960.51 angstrom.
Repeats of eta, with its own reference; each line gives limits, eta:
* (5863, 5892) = 5890.93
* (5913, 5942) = 5915.39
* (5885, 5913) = 5892.28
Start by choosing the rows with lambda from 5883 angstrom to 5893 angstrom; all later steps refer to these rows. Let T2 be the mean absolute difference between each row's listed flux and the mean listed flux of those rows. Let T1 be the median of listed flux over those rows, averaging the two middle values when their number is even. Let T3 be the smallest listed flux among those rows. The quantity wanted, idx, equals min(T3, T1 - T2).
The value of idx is 18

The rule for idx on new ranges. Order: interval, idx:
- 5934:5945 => 23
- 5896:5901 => 19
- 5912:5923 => 22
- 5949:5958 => 22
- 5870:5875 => 24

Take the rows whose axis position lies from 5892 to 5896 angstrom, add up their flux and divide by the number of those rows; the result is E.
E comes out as 18.4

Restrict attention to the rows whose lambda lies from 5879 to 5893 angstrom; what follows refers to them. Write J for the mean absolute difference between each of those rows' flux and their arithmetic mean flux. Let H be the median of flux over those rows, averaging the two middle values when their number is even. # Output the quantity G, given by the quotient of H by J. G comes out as 15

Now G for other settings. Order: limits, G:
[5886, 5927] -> 14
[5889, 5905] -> 14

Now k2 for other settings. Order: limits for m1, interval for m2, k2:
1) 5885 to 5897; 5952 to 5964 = 230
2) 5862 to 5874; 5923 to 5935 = 288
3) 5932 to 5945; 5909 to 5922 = 293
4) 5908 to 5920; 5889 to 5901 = 229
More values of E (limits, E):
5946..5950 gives 22.2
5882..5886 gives 21.7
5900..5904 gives 21.6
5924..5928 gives 23.8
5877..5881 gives 22.0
